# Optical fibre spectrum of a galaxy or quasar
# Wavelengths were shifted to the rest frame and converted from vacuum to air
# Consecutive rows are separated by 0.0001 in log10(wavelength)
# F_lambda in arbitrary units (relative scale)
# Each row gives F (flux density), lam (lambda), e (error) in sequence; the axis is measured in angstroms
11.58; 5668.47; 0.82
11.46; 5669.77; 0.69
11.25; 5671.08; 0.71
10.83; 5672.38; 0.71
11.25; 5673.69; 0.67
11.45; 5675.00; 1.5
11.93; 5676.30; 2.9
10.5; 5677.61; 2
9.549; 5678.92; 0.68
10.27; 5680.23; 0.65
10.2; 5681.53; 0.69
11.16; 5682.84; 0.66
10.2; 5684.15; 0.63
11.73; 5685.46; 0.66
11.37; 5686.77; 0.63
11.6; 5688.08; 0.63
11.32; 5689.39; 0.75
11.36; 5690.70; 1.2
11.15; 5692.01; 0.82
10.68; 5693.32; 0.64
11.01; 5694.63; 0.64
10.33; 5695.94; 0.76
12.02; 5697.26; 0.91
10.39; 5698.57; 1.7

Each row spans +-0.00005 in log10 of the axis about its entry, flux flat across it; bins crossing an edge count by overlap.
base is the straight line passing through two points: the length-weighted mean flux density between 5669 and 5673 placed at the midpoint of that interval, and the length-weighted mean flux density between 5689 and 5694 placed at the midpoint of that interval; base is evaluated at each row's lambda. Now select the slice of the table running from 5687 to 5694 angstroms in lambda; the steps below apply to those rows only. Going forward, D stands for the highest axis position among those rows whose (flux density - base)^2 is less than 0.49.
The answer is 5693.32 angstroms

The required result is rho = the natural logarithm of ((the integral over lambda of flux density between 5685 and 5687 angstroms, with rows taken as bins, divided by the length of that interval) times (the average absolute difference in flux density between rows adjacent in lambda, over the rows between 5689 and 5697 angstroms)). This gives 1.4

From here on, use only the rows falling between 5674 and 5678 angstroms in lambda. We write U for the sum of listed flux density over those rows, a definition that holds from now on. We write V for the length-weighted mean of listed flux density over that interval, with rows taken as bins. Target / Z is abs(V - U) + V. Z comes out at 33.9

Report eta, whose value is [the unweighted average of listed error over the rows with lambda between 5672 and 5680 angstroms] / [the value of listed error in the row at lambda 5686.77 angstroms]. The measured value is 2.2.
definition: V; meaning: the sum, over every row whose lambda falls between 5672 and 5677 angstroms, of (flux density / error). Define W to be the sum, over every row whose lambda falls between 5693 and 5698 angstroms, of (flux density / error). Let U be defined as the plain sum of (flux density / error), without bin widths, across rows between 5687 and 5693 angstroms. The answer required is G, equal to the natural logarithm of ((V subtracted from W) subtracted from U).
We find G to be 3.68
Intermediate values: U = 57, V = 44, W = 61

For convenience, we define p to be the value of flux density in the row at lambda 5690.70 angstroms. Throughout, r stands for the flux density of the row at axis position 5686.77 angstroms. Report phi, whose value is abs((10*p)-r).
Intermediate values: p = 11.36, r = 11.37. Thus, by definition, 102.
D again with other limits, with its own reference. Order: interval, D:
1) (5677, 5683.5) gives 5682.84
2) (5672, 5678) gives 5677.61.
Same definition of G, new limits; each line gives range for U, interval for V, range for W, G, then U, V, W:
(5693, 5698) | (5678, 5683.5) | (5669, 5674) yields 4.06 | 61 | 62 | 64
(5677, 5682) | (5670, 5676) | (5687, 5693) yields 3.89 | 50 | 56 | 57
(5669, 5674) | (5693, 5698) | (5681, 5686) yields 4.09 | 64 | 61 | 66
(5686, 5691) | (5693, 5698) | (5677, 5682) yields 4.27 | 61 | 61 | 50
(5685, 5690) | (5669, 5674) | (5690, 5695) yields 4.34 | 69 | 64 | 57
